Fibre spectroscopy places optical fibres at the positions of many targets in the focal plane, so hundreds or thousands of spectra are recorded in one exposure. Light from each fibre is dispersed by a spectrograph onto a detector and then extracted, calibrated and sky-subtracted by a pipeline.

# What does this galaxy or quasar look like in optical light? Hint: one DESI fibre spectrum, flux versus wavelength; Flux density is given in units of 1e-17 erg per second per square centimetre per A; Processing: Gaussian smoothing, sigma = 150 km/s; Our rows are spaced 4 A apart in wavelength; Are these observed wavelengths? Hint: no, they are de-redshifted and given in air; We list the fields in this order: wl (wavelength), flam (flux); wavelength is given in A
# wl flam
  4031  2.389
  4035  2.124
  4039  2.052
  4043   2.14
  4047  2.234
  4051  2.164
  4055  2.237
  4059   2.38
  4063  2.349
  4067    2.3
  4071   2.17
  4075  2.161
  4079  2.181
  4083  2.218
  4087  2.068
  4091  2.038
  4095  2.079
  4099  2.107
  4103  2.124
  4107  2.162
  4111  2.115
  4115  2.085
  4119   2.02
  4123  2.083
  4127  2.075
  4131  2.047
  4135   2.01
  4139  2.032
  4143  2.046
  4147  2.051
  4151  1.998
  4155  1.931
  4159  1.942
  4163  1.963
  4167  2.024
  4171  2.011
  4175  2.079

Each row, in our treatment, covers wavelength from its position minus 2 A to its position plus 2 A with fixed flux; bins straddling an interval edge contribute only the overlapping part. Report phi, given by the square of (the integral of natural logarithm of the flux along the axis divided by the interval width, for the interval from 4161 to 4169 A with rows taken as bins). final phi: 0.48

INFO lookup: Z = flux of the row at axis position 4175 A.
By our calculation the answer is 2.079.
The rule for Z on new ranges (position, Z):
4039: 2.052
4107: 2.162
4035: 2.124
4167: 2.024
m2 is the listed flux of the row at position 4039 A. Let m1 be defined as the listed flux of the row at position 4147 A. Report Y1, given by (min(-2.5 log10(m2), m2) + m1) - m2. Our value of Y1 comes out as -0.78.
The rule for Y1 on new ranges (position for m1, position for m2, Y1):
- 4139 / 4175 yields -0.84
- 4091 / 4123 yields -0.84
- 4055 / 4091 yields -0.57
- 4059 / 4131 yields -0.44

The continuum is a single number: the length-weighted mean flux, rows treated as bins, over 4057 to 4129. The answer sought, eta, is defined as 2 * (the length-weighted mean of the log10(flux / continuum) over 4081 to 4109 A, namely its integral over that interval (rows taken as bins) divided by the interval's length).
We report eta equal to -0.02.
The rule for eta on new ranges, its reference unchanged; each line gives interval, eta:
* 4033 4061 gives 0.01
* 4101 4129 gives -0.02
